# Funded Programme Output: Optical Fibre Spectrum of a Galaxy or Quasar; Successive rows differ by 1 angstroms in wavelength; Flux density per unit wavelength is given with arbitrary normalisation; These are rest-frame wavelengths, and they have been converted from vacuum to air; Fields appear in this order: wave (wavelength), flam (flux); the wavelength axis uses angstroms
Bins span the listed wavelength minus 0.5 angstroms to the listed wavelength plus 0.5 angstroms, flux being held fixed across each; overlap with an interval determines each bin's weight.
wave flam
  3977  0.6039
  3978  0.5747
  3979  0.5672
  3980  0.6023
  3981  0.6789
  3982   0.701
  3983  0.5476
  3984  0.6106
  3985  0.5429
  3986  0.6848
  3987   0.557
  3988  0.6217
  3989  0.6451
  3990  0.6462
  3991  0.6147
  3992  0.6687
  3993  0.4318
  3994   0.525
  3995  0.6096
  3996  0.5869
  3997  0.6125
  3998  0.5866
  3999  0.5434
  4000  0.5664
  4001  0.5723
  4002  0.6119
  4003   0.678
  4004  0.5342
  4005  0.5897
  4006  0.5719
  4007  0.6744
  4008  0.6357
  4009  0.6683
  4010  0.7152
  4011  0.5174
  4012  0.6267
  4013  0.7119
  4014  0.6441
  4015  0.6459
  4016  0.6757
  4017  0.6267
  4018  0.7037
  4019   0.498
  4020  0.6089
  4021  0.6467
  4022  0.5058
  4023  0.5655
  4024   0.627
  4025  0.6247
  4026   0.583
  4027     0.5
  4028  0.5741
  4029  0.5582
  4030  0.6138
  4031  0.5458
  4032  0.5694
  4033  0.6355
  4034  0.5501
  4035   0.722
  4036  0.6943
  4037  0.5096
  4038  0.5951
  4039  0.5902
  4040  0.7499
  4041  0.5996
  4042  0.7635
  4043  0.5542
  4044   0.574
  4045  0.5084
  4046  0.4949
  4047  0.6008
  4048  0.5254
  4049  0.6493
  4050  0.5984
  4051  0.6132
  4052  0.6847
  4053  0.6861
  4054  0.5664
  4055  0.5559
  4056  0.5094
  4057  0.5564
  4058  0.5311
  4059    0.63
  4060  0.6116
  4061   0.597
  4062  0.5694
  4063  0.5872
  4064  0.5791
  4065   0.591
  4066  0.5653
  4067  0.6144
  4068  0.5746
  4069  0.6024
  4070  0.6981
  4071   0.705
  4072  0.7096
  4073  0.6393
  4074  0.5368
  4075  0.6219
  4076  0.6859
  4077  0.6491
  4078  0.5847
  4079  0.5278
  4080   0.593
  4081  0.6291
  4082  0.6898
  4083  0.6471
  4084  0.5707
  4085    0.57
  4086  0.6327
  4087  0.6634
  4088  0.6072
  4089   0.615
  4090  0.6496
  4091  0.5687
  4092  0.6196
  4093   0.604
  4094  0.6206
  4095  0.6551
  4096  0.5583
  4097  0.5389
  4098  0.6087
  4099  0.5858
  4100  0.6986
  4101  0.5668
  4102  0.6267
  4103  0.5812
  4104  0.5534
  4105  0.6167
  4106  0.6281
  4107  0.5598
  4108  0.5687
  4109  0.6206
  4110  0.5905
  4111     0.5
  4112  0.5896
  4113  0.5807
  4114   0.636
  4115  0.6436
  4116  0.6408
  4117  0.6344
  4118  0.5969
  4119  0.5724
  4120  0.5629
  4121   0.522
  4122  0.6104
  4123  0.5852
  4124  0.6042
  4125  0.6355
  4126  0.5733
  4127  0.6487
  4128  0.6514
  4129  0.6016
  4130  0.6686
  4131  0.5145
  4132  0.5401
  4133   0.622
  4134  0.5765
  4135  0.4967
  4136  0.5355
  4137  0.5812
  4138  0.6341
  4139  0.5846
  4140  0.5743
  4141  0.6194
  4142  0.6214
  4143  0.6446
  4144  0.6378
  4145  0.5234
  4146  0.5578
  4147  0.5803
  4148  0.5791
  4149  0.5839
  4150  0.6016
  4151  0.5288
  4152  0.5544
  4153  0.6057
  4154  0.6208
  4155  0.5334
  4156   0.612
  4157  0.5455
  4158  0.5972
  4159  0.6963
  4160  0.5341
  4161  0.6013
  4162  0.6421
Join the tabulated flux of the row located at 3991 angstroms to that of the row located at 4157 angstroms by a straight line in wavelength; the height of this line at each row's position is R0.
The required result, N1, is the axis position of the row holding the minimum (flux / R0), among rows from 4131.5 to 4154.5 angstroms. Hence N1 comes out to 4135 angstroms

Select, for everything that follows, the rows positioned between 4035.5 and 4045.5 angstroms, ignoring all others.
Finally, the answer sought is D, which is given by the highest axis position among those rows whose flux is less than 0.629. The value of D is 4045 angstroms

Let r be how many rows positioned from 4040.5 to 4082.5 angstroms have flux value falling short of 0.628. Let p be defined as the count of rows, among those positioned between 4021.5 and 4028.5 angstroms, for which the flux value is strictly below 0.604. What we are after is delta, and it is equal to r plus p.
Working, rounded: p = 5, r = 29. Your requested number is 34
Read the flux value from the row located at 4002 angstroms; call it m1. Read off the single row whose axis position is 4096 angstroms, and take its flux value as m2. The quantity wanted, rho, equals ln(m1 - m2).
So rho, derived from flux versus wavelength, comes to -2.93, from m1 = 0.6119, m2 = 0.5583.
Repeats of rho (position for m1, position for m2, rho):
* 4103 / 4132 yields -3.19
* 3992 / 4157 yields -2.09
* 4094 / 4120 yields -2.85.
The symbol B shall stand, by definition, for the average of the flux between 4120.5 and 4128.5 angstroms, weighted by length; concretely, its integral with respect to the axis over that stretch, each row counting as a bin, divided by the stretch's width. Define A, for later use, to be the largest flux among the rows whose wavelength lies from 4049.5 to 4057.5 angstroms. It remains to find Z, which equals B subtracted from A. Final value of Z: 0.08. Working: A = 0.6861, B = 0.604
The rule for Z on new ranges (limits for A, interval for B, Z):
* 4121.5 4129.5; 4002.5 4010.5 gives 0.02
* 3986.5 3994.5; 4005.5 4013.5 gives 0.03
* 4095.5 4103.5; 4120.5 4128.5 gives 0.09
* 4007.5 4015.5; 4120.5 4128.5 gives 0.11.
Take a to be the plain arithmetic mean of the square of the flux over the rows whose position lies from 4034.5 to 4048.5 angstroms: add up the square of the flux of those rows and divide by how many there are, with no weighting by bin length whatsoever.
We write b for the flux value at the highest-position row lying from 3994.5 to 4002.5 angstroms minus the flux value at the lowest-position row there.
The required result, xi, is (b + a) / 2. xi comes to 0.189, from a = 0.375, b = 0.00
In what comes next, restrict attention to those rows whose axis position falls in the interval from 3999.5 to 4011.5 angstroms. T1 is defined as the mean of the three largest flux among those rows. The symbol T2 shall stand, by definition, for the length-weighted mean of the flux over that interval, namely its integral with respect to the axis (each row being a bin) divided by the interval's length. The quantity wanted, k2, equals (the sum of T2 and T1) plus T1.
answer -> 1.99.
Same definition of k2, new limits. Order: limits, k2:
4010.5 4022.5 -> 2.01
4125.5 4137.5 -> 1.90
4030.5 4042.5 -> 2.12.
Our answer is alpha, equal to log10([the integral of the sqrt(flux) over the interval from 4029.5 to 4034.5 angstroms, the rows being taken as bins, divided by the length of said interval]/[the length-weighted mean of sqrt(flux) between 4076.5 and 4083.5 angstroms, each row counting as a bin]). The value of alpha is -0.012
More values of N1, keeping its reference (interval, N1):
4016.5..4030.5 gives 4019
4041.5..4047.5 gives 4046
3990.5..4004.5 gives 3993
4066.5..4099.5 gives 4079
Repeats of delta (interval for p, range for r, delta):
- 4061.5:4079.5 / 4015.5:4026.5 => 18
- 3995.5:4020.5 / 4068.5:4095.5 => 24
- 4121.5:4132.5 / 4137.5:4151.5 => 16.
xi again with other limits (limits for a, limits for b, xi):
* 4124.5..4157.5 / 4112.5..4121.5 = 0.144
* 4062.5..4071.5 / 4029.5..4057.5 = 0.160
